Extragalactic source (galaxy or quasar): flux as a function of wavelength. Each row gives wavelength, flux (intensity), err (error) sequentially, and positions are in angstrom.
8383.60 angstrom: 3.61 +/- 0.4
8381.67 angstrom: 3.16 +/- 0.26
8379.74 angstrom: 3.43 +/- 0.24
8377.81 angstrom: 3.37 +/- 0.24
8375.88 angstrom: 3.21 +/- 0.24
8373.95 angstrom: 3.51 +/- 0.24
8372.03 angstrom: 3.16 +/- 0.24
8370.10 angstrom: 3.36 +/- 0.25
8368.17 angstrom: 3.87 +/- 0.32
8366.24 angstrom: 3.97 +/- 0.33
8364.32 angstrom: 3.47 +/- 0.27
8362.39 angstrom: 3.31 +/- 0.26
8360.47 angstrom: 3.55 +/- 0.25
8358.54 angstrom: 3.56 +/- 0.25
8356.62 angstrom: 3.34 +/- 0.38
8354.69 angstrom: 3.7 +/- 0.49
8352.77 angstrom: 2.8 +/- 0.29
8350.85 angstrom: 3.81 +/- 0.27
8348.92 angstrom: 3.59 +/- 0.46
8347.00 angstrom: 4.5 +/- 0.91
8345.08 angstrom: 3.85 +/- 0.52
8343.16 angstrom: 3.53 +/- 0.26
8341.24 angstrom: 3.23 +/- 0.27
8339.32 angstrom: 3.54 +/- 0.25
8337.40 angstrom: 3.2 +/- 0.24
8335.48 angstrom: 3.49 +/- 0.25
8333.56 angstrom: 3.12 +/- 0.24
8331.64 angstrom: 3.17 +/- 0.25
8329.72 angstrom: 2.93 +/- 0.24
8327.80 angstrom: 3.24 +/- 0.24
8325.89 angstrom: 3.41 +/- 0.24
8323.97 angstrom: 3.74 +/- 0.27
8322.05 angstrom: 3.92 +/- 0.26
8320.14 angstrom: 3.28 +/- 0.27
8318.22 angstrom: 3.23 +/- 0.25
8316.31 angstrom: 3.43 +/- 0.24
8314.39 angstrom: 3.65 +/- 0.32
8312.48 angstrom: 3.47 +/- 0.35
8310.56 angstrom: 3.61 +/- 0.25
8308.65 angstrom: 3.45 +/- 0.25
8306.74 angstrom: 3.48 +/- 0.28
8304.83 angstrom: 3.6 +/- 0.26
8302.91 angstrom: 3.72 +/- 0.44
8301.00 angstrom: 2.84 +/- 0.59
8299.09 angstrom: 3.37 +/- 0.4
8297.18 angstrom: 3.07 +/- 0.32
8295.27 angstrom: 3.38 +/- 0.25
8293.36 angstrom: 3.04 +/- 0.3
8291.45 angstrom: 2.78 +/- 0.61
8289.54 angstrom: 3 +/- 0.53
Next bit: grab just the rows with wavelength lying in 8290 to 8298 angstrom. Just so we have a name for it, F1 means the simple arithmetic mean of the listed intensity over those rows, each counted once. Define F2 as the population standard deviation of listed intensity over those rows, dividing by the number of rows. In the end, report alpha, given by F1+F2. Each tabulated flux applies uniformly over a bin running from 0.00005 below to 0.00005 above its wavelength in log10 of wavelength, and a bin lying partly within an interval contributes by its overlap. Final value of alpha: 3.28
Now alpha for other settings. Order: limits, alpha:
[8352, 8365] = 3.66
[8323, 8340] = 3.55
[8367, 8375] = 3.73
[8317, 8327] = 3.79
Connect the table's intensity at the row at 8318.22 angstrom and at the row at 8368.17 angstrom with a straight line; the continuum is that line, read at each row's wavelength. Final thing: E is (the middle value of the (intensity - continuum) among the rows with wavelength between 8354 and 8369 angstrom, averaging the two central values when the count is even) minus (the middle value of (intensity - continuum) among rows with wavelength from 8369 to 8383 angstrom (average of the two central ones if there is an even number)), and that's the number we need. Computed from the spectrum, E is 0.42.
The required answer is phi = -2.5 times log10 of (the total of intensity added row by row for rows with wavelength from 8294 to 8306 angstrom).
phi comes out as -3.25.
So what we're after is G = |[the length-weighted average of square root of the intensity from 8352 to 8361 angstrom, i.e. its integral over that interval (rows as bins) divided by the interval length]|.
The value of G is 1.84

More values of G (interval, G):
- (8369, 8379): 1.82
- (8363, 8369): 1.93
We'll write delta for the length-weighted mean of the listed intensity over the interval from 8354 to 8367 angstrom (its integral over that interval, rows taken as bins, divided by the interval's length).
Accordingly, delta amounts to 3.55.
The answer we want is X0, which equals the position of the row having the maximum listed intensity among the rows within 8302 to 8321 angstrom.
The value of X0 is 8302.91 angstrom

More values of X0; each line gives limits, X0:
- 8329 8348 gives 8347.00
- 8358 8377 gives 8366.24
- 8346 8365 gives 8347.00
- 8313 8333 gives 8322.05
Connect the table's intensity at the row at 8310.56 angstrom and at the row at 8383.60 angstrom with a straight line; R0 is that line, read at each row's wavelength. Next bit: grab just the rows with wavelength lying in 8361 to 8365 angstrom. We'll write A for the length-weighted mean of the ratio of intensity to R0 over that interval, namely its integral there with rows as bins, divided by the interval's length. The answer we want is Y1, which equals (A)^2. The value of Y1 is 0.89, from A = 0.943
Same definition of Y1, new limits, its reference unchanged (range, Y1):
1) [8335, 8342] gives 0.87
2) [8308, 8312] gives 0.95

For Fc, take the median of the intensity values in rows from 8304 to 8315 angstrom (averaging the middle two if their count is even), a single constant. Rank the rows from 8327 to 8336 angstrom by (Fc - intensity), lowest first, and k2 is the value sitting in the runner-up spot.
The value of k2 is 0.30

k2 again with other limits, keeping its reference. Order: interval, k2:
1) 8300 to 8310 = -0.06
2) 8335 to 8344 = 0.01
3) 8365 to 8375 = -0.33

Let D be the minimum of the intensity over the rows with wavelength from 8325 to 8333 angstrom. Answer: 2.93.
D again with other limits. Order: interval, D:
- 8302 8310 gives 3.45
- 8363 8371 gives 3.36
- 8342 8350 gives 3.53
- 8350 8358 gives 2.8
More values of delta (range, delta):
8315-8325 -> 3.52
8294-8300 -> 3.26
